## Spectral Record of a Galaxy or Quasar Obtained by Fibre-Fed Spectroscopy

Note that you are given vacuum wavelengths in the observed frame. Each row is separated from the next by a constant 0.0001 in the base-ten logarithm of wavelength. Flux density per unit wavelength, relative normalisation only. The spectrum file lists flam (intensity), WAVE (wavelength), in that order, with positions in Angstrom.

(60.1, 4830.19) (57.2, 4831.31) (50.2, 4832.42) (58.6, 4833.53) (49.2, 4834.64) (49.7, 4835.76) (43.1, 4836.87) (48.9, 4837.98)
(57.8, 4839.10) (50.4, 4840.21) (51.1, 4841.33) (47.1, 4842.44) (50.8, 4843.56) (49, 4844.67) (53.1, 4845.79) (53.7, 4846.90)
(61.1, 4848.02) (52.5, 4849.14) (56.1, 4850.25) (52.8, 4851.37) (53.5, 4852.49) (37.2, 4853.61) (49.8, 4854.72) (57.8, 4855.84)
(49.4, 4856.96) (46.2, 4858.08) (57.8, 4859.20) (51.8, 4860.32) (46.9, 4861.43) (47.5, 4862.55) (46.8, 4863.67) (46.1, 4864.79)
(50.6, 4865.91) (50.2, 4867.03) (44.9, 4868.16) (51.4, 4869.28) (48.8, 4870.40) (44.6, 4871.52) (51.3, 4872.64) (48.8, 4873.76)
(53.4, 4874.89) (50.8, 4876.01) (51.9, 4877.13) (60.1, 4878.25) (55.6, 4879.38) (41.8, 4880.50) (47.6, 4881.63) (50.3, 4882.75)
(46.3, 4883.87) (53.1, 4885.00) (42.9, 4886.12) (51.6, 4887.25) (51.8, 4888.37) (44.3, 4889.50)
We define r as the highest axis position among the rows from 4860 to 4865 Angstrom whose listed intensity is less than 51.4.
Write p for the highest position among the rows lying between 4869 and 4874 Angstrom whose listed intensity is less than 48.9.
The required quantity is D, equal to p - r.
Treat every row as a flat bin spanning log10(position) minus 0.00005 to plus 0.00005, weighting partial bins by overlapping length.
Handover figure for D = 9.0 Angstrom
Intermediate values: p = 4873.76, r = 4864.79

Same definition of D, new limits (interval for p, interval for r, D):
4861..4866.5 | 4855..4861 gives 6.7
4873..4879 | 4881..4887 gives -12.4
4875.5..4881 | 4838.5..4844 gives 36.9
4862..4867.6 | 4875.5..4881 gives -15.7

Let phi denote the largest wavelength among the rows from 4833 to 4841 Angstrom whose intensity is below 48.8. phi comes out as 4836.87 Angstrom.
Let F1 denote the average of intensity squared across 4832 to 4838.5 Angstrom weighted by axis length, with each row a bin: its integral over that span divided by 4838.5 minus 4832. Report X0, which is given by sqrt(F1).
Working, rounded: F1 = 2519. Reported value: 50.2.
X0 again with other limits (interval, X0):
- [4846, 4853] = 54.9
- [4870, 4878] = 50.5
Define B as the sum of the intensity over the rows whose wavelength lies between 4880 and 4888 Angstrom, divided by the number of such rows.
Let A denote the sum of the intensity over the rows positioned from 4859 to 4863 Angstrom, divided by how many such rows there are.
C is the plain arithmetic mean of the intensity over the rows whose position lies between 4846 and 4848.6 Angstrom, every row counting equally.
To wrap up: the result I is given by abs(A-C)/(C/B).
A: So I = 5.3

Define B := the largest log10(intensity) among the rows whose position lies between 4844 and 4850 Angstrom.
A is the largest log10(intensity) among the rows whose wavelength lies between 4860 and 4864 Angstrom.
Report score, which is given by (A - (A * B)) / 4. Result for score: -0.337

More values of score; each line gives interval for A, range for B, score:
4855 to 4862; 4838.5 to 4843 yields -0.336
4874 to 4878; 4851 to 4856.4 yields -0.329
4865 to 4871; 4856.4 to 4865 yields -0.326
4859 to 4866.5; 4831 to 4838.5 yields -0.338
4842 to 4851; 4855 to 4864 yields -0.340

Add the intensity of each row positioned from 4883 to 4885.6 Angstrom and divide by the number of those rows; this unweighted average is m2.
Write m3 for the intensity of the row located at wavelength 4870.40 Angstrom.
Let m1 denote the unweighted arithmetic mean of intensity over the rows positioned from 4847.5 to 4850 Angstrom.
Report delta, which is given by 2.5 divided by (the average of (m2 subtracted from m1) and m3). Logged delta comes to 0.089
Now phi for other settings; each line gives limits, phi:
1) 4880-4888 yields 4886.12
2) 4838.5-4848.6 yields 4842.44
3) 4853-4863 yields 4862.55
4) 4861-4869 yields 4868.16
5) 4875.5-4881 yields 4880.50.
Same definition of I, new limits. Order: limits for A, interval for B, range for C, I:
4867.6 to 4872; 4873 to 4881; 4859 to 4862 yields 4.7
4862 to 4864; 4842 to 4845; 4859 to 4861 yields 6.8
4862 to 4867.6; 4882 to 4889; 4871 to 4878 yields 1.9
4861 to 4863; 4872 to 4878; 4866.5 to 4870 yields 1.7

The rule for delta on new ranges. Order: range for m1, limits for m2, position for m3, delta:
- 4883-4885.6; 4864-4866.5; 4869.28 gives 0.095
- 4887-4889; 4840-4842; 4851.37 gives 0.093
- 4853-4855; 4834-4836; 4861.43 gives 0.122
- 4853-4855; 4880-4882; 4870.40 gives 0.105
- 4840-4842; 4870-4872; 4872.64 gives 0.090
